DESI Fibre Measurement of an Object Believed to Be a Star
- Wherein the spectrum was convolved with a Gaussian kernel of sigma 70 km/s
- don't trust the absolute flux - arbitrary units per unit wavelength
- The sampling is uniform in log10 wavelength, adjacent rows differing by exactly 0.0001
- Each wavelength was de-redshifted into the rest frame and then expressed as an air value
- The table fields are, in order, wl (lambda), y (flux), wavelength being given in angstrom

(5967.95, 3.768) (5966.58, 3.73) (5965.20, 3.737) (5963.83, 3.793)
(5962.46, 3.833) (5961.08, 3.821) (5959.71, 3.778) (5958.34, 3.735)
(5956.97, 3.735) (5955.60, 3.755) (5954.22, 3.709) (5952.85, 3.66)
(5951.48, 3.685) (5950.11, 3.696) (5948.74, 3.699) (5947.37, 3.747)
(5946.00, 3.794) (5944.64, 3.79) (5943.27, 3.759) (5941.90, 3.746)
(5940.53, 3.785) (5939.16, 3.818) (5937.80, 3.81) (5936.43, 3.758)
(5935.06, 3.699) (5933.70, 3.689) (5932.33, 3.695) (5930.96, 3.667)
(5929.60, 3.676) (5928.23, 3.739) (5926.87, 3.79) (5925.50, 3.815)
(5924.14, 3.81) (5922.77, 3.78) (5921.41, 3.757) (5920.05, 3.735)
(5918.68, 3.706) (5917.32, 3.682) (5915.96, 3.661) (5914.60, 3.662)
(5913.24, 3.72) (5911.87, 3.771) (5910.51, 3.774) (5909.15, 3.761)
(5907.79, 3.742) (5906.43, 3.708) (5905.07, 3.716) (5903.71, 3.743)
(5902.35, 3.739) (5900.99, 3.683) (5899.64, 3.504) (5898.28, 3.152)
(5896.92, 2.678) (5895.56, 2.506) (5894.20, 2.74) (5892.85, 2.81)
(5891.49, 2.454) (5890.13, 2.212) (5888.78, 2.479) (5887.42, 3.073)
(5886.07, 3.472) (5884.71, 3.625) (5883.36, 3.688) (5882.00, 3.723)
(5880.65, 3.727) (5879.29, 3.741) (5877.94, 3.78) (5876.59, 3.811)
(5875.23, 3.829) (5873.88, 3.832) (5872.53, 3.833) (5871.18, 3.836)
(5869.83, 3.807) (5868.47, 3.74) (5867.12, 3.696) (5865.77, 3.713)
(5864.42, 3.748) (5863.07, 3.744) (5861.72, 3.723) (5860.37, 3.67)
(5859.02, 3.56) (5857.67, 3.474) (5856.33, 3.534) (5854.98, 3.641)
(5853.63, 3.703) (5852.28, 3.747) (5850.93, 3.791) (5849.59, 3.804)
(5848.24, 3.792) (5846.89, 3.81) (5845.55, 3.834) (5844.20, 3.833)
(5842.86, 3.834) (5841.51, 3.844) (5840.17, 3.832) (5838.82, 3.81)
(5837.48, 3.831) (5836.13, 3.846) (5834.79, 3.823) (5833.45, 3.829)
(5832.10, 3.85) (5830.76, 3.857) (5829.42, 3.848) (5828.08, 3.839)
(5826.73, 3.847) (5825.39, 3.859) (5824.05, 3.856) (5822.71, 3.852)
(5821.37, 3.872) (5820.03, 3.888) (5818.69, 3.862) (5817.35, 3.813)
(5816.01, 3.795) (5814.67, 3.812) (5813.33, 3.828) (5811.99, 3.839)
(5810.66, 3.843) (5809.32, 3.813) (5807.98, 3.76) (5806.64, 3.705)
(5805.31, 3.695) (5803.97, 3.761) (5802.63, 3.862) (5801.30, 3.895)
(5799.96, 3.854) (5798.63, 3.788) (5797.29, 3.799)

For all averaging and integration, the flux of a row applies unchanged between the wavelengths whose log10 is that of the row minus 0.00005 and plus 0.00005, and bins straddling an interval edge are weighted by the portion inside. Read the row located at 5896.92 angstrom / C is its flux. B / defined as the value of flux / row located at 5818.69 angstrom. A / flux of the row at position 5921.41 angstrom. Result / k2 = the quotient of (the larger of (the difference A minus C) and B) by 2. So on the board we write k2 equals 1.931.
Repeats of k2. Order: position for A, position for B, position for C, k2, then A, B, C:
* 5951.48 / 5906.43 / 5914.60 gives 1.854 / 3.685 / 3.708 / 3.662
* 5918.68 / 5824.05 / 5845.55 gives 1.928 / 3.706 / 3.856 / 3.834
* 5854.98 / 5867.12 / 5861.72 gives 1.848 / 3.641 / 3.696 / 3.723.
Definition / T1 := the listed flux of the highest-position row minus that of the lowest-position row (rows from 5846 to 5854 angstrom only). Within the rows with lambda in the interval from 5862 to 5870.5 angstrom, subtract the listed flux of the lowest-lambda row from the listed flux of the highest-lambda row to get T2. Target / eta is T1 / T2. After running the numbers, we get -1.70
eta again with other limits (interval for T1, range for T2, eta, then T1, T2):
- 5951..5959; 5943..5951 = -0.79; 0.05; -0.1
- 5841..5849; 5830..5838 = 2.00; -0.05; 0.0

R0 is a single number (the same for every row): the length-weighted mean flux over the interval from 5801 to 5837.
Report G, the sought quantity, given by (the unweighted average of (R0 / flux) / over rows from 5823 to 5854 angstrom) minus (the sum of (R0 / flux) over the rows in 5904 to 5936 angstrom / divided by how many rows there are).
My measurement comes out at 0.0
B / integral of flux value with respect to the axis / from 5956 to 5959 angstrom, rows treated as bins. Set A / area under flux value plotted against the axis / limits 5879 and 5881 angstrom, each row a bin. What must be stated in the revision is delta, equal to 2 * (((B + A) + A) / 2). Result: 26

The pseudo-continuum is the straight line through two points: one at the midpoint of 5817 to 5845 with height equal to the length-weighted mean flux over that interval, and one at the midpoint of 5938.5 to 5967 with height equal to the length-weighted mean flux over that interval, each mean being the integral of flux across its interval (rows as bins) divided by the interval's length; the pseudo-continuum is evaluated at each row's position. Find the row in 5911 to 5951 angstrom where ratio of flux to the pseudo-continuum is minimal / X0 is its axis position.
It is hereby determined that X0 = 5915.96 angstrom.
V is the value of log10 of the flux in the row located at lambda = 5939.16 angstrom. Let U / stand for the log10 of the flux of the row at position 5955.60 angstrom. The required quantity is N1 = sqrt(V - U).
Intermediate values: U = 0.575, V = 0.582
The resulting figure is 0.09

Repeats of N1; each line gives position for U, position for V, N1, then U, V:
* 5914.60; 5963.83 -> 0.12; 0.564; 0.579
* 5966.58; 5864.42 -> 0.05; 0.572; 0.574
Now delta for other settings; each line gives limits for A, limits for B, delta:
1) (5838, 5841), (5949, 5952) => 34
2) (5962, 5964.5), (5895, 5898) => 27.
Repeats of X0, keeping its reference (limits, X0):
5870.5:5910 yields 5890.13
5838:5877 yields 5857.67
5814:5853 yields 5852.28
